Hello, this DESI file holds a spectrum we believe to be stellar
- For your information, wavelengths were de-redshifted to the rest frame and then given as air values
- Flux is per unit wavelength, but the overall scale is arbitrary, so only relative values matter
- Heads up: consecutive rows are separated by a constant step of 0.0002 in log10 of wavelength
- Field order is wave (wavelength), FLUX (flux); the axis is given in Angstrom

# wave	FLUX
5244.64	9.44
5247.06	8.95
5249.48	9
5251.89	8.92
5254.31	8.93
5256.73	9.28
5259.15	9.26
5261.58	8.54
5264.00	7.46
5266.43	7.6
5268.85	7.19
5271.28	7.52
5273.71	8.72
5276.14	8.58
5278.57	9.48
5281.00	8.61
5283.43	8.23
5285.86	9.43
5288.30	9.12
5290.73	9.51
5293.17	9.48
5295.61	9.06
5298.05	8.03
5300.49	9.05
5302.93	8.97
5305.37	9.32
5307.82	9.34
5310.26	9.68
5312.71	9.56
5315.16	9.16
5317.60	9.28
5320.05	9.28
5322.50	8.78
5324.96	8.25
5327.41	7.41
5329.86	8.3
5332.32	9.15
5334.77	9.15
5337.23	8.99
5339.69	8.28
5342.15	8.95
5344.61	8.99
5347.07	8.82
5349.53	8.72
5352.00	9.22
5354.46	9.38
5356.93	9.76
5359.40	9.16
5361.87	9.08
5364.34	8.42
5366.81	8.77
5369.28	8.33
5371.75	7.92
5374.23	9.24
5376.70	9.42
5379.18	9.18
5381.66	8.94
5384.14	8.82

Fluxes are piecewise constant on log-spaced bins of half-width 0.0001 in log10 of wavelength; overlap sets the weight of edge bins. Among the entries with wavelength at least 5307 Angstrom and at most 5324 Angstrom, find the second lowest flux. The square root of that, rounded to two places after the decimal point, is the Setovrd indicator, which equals 3.03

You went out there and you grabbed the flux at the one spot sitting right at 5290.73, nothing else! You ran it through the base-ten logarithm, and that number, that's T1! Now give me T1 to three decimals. 0.978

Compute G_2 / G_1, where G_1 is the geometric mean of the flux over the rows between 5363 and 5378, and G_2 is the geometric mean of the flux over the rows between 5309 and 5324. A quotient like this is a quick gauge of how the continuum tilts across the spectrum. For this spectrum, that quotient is 1.07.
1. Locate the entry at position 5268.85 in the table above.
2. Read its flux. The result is 7.19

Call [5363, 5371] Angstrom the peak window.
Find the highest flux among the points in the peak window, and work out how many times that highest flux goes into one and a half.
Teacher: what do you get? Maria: 0.171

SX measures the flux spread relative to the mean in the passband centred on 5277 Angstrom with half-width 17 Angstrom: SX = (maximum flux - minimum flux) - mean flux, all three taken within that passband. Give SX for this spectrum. -6.2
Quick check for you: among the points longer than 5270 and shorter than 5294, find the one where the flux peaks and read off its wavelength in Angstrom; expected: 5290.73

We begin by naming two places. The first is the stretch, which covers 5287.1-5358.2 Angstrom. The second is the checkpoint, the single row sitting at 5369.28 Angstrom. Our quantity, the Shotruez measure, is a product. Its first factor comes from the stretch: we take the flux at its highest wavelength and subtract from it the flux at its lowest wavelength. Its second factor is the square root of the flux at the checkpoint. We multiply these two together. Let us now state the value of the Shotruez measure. 1.8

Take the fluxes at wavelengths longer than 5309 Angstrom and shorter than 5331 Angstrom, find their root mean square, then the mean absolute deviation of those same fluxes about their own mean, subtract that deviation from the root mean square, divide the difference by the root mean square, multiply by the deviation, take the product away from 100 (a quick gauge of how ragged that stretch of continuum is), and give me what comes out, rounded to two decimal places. 99.44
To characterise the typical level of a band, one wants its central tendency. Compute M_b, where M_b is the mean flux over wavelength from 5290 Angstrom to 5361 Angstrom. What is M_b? 9.00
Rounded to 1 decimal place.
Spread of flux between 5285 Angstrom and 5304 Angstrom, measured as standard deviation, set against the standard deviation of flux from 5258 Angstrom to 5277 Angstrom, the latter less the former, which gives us 0.3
